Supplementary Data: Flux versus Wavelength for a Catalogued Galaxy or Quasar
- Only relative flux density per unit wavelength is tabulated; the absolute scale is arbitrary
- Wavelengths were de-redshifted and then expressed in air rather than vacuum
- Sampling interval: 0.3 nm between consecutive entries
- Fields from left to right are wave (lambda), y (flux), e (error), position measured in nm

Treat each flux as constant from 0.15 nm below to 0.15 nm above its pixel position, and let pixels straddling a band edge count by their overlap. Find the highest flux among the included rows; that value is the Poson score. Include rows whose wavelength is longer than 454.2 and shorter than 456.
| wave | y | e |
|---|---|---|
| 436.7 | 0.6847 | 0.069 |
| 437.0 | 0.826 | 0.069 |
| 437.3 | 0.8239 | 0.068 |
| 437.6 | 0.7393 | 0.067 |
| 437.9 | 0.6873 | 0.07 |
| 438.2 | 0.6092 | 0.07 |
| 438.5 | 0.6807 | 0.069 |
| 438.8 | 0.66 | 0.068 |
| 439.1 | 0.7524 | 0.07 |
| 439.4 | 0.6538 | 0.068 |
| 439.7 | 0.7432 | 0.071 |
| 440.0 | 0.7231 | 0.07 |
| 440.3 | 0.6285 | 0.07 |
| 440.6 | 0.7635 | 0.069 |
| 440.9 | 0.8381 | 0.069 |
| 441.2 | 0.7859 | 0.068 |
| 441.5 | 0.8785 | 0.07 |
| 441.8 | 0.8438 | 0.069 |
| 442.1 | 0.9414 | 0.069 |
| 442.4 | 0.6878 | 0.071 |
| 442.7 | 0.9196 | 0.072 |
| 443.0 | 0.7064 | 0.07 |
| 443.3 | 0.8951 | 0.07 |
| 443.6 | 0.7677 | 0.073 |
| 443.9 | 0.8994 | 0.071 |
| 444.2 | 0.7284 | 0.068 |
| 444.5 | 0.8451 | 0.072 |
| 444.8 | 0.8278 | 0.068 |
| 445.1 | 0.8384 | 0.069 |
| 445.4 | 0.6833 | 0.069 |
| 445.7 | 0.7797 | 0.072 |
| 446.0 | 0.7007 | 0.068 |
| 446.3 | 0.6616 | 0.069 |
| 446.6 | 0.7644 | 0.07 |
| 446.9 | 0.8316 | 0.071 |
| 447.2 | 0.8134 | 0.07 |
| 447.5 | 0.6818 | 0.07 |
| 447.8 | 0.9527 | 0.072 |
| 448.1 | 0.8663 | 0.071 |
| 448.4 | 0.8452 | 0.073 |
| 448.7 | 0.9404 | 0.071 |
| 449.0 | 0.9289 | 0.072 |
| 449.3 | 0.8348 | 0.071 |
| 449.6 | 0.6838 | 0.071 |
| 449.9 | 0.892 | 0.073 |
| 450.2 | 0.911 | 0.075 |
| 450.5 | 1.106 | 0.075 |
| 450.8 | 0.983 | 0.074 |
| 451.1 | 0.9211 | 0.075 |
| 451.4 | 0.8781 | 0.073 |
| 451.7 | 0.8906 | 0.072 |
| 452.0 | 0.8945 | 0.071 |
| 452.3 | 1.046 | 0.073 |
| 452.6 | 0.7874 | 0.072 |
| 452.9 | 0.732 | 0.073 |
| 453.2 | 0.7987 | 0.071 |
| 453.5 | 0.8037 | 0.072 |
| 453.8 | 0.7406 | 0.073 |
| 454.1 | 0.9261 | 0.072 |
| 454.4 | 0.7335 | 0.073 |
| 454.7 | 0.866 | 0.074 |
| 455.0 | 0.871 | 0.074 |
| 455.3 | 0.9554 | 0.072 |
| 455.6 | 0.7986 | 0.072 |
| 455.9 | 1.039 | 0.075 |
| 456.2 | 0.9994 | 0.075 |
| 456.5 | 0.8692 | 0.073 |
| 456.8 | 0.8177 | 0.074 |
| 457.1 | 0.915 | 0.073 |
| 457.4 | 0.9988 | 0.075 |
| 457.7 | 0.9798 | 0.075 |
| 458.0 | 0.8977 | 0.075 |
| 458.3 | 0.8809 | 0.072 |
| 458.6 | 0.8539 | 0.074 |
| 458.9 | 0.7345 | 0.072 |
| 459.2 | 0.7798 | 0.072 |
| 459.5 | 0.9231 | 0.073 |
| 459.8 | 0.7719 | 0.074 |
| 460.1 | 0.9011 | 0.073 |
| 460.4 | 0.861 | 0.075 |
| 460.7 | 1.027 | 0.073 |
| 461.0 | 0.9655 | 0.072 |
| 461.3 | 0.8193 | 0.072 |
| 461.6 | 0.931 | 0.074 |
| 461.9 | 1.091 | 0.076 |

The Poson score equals 1.039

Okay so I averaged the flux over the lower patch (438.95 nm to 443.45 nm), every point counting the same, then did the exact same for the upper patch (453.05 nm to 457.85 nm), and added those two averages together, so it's 1.67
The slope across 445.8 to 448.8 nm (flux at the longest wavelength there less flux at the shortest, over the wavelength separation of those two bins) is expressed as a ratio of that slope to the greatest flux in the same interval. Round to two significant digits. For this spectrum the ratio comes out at 0.093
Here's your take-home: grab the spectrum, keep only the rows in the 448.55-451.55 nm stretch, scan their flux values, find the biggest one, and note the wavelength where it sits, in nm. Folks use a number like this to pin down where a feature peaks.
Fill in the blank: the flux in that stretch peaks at 450.5 nm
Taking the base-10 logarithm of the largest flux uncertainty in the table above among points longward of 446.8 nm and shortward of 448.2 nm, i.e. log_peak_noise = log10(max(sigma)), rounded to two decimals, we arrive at -1.14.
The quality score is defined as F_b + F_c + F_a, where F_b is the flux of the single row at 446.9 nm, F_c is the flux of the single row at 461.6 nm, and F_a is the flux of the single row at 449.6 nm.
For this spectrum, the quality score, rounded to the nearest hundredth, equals 2.45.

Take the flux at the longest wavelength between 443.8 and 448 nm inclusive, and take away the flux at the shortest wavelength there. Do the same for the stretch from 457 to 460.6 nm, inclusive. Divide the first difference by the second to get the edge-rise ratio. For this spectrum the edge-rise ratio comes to -1.0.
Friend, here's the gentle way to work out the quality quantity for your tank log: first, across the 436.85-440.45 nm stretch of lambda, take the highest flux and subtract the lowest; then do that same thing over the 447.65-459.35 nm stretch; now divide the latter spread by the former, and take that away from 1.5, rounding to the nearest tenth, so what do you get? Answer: -0.4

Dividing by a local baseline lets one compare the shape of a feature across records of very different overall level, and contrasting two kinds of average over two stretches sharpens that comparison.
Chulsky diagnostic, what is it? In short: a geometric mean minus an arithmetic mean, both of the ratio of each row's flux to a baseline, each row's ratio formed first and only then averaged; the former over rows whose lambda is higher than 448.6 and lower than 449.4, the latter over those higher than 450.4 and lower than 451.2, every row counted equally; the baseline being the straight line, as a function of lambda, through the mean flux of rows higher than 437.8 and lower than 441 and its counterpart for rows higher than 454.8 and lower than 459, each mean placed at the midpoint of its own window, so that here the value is -0.10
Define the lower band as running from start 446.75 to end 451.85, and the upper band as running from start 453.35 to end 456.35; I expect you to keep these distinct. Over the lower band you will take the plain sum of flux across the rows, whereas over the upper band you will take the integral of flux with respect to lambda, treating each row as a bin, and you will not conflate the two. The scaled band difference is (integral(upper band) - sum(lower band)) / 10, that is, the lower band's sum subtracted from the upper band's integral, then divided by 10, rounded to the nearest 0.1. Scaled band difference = -1.2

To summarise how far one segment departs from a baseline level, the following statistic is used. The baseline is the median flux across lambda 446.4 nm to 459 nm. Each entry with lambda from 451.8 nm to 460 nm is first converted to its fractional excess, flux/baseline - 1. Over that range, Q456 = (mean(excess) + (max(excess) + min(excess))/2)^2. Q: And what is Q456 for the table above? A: 0.0001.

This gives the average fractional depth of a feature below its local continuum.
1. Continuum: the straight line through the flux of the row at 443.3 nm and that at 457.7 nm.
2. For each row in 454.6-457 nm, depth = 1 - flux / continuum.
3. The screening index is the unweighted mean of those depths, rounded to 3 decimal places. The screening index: 0.068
